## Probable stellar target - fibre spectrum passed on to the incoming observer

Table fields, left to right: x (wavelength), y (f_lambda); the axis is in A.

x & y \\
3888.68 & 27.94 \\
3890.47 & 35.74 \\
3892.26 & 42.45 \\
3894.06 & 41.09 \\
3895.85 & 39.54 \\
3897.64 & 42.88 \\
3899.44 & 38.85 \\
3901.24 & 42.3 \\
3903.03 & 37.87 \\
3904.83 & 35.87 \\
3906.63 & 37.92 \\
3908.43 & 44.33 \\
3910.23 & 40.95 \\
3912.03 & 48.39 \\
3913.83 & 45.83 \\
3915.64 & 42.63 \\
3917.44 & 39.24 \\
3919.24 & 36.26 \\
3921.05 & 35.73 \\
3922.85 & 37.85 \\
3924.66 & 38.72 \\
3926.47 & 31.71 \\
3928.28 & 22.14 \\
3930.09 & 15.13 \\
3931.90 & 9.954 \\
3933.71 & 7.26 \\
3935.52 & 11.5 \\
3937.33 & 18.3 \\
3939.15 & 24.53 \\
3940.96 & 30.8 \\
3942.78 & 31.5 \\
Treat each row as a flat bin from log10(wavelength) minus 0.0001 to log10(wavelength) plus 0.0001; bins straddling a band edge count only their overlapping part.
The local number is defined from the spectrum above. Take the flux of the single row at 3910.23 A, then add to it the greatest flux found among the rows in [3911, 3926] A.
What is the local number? 89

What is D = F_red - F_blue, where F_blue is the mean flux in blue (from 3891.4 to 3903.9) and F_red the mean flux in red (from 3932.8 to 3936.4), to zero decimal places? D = -31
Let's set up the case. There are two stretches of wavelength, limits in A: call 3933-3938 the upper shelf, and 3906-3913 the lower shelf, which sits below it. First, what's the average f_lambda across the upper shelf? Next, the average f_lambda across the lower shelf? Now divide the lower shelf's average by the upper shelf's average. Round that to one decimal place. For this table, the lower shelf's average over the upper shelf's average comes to 3.5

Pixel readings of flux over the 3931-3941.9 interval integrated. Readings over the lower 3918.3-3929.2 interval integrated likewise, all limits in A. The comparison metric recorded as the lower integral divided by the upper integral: 1.97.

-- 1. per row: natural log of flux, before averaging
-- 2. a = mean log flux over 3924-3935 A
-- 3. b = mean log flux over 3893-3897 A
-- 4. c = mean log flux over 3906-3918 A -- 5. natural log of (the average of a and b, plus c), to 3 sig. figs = 1.95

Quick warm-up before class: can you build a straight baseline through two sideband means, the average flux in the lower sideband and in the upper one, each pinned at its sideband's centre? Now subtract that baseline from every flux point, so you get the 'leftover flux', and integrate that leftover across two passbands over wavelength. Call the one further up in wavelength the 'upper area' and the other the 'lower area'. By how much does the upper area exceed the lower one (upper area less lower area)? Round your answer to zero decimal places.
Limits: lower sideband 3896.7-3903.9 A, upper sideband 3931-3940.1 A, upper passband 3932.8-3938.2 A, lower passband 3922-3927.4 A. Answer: -85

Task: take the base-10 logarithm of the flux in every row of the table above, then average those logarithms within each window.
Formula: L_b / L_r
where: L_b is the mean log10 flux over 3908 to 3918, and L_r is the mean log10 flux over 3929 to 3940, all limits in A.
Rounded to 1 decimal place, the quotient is 1.5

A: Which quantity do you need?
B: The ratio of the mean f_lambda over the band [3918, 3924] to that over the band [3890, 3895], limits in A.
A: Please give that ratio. 0.92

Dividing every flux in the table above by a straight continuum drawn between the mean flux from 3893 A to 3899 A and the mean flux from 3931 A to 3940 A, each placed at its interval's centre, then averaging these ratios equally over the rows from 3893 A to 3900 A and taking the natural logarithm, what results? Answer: 0.00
